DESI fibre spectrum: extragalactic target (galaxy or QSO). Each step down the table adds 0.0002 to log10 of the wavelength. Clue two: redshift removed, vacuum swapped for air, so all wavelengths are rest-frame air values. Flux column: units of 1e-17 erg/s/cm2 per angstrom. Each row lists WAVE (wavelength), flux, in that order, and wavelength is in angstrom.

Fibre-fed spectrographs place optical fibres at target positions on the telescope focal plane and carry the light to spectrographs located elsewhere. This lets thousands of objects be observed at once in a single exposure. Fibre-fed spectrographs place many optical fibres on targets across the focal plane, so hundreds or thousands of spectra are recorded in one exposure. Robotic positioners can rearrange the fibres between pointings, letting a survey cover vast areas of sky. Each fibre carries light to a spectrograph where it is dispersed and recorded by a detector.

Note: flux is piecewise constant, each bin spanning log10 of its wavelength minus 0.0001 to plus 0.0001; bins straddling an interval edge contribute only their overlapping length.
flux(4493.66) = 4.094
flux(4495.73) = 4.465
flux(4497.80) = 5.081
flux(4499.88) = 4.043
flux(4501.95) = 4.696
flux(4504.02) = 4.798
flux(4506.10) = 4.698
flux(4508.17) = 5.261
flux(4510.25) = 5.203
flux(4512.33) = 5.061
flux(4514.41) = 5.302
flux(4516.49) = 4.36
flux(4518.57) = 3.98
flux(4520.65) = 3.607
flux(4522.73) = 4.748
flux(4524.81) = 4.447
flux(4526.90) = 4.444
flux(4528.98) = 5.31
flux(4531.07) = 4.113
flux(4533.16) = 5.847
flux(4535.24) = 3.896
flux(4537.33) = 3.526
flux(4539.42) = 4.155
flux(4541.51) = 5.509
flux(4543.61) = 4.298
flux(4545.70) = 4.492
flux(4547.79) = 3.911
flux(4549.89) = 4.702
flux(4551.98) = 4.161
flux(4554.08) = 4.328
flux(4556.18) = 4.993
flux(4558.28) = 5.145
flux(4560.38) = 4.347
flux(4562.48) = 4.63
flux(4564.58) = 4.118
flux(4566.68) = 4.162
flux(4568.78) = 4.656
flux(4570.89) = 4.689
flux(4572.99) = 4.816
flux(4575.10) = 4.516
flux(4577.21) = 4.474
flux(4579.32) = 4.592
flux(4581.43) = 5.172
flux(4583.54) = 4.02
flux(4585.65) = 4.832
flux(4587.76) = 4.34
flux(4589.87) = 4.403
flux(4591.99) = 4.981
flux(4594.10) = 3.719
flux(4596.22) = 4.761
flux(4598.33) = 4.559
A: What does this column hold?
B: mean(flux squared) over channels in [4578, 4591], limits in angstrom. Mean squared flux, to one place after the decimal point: 20.9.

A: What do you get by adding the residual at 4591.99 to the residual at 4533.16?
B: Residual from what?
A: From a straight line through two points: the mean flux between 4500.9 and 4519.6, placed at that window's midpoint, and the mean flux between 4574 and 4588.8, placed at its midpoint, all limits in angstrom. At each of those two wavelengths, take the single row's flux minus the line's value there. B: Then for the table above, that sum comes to 1.6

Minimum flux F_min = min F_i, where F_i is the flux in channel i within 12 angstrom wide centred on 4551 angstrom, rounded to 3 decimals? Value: 3.911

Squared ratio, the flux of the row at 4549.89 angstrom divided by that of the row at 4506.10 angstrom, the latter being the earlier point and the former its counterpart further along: 1.00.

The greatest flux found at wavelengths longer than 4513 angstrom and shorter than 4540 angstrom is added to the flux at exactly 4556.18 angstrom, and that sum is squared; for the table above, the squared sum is 118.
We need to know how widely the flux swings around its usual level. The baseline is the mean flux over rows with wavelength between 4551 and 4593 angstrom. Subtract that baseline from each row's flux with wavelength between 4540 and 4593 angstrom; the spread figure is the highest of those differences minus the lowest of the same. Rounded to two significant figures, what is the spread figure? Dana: 1.6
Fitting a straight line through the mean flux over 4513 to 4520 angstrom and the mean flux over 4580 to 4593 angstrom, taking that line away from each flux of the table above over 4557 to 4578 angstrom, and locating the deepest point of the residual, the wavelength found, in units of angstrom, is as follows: 4564.58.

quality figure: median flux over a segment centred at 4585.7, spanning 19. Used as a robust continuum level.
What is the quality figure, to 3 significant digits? 4.47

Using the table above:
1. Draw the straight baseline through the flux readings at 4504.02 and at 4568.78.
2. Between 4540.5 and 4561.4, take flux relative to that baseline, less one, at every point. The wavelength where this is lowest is 4547.79 angstrom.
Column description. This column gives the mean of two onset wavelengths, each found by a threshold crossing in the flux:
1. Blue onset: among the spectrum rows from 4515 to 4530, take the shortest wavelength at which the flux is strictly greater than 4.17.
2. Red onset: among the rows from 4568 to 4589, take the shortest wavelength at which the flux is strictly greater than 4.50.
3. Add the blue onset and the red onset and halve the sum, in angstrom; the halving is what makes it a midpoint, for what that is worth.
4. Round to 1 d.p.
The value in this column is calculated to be 4542.6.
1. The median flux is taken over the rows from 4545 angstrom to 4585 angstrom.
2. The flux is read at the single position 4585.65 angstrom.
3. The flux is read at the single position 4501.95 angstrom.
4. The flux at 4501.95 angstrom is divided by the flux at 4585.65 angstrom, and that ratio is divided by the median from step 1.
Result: 0.215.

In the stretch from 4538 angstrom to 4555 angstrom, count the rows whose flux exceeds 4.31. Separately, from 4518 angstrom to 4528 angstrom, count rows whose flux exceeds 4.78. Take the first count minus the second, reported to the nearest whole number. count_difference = 4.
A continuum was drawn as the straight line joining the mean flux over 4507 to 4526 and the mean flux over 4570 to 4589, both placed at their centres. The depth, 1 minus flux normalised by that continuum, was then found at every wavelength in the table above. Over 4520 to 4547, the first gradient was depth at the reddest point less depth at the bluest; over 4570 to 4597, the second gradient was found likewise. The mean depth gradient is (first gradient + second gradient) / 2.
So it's -0.11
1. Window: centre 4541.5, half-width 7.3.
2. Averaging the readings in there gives 4.26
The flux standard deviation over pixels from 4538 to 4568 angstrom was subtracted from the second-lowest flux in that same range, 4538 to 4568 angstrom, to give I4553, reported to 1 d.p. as 3.7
